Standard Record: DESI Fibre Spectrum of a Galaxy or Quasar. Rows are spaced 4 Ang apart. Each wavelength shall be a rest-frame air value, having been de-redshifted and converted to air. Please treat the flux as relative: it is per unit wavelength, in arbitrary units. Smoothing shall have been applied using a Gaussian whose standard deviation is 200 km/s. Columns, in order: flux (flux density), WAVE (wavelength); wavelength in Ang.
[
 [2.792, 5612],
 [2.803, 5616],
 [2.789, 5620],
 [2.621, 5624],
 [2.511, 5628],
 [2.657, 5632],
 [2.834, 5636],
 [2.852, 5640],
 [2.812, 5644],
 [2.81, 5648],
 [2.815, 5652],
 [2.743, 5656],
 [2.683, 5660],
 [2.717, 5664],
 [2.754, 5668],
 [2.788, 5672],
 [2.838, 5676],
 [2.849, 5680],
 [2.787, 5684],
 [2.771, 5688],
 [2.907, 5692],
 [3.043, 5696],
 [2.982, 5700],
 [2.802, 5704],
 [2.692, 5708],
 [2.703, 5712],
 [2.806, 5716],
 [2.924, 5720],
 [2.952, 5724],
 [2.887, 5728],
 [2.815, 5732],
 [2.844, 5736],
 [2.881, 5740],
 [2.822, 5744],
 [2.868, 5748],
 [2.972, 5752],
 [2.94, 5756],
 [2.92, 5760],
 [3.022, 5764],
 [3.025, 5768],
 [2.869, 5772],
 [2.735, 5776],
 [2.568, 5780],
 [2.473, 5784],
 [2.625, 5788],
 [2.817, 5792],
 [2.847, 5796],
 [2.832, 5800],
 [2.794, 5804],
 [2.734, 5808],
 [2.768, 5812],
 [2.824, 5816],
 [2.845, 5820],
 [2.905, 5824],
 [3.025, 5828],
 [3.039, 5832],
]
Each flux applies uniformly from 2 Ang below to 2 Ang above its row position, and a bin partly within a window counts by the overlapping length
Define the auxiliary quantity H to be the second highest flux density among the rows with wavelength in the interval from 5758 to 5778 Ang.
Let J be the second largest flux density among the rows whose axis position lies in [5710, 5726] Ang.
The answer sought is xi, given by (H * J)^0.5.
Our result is 2.97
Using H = 3.022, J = 2.924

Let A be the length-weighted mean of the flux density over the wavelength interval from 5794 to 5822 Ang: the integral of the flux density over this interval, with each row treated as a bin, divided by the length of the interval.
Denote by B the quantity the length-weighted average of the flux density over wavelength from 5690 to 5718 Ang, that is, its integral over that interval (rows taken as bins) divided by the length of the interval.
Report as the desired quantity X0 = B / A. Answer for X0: 1.01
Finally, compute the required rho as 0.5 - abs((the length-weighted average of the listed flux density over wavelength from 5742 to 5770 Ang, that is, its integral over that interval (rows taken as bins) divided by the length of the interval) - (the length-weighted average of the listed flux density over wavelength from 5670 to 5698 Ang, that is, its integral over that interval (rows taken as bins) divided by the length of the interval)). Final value 0.42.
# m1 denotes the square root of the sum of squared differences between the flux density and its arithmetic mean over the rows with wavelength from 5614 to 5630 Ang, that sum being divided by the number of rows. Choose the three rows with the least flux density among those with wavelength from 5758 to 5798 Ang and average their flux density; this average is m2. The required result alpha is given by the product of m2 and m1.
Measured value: 0.31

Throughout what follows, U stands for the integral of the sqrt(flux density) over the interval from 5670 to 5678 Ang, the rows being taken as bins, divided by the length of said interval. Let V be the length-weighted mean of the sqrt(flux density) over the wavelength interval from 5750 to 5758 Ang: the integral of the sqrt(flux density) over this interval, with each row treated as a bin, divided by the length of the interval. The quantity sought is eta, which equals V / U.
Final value 1.03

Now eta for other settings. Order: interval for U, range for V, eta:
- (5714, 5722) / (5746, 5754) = 1.01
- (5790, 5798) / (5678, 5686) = 1.00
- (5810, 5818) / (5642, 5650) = 1.00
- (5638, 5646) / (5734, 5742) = 1.01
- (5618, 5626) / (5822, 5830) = 1.05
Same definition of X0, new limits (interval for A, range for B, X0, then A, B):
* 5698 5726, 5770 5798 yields 0.95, 2.84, 2.70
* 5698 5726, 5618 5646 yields 0.96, 2.84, 2.73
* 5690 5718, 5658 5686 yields 0.97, 2.85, 2.77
